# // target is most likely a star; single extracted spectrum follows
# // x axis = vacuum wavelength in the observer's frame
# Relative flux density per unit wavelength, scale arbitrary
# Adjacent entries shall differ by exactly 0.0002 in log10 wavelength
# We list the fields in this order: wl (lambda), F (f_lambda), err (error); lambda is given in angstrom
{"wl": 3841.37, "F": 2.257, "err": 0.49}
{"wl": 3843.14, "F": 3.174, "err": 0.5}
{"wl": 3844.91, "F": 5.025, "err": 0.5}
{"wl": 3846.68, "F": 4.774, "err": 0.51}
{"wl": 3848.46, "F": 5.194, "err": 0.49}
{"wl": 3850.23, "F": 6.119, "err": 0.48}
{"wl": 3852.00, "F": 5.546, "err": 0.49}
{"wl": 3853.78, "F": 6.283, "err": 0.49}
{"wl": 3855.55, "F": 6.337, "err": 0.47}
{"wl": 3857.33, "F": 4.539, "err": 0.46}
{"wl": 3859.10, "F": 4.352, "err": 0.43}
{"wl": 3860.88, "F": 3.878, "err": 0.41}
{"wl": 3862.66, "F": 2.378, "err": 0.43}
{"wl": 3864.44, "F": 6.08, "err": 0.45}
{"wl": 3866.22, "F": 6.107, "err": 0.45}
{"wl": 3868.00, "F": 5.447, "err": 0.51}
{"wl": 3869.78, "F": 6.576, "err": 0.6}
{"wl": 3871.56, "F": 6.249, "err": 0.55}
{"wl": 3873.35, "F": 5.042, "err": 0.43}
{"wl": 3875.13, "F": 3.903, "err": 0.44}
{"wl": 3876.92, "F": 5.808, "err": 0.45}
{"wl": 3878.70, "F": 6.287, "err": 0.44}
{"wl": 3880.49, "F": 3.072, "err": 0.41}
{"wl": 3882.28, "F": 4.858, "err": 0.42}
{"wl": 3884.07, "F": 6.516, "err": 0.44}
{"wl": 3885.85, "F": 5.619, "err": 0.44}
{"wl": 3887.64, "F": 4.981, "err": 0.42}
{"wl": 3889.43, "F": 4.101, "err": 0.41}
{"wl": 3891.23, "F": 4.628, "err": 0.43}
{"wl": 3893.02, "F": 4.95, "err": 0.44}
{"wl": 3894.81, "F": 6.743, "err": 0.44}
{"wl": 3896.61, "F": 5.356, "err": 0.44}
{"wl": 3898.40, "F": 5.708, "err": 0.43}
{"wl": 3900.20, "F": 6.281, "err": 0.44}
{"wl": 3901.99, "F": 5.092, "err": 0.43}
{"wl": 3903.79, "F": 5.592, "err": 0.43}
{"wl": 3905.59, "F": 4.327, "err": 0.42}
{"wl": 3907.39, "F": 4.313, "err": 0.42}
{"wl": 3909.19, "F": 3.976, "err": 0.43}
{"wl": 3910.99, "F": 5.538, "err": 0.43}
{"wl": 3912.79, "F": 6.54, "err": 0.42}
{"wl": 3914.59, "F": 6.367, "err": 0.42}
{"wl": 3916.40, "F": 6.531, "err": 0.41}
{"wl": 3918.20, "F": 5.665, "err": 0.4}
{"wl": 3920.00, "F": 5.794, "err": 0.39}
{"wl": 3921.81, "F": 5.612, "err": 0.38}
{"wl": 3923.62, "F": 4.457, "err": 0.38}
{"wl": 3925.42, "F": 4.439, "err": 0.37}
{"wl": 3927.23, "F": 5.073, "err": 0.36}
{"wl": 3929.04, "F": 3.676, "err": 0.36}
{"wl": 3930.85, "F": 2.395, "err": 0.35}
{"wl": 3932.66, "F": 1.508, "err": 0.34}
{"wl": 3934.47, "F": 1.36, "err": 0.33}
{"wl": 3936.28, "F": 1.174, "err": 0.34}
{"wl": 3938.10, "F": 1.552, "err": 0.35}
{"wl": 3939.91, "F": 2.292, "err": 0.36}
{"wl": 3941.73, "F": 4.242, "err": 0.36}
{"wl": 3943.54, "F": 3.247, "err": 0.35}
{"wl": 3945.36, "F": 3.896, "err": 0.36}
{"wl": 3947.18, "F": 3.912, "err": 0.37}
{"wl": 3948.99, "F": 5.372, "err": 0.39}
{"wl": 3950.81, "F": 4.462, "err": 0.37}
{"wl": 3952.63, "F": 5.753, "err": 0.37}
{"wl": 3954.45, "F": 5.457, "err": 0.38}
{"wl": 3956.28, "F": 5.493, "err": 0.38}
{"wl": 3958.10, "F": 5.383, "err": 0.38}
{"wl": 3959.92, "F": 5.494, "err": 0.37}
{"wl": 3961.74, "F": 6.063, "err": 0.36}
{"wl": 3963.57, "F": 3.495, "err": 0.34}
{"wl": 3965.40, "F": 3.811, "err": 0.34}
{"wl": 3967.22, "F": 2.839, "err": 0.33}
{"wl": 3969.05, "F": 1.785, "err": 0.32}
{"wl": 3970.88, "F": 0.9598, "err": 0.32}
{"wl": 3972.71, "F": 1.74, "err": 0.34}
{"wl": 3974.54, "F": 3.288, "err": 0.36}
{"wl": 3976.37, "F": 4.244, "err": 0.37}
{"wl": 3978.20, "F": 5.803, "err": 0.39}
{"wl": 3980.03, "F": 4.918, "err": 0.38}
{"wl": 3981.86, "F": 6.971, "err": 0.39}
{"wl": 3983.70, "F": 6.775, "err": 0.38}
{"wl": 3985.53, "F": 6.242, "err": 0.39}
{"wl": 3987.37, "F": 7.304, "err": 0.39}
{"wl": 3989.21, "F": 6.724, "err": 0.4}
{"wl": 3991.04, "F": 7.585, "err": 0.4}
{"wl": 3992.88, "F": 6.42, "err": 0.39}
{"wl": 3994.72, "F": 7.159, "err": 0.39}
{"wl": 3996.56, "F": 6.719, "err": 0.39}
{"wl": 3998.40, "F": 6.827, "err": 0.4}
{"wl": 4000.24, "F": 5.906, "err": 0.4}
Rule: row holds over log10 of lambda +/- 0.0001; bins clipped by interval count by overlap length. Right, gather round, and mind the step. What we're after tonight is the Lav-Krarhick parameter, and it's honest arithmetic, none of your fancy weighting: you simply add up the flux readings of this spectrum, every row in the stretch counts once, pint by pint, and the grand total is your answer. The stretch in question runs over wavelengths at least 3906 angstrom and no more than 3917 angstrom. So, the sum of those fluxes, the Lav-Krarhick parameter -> 33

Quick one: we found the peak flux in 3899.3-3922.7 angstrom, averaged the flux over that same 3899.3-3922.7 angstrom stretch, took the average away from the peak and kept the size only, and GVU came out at 1.0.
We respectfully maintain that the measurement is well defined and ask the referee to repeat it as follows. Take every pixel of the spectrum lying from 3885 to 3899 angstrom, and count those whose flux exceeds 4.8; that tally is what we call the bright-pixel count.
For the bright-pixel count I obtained 6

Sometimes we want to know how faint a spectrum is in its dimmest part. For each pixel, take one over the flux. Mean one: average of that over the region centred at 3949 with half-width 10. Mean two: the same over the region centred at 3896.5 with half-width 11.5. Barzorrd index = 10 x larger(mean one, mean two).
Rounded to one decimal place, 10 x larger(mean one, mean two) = 2.4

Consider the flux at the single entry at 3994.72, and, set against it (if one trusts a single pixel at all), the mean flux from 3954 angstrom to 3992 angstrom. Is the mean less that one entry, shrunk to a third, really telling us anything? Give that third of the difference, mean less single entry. -0.76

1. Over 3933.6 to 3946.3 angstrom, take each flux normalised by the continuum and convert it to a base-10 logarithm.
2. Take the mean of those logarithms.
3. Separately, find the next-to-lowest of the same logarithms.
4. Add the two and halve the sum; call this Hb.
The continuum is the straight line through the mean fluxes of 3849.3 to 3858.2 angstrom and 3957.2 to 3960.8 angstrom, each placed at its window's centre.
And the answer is -0.5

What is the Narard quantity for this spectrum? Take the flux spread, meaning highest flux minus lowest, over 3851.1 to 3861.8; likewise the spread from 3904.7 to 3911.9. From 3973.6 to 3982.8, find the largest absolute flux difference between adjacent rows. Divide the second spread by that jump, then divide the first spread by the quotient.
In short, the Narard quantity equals 3.2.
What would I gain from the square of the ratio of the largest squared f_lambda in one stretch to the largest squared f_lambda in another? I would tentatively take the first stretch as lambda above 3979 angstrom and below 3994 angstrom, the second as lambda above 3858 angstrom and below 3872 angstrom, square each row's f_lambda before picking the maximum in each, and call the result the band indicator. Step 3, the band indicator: 1.77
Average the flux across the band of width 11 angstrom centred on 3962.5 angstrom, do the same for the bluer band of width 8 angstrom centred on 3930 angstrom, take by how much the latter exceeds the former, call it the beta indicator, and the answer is -1.4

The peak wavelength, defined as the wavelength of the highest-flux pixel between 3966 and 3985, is 3981.86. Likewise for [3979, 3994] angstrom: 3991.04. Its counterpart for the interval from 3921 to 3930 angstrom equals 3921.81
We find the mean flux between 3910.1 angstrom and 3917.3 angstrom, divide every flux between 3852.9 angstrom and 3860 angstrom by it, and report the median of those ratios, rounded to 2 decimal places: 0.87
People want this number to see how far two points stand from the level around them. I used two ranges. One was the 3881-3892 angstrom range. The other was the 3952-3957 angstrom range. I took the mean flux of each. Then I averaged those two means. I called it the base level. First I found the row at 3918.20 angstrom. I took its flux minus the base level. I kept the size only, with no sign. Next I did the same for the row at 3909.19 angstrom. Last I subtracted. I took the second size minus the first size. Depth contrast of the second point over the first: 1.0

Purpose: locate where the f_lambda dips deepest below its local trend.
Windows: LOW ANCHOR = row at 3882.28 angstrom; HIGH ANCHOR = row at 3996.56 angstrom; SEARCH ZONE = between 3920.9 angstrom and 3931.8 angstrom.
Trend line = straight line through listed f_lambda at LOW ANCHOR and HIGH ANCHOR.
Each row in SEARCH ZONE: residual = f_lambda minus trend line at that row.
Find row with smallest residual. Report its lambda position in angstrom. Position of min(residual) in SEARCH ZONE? 3930.85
